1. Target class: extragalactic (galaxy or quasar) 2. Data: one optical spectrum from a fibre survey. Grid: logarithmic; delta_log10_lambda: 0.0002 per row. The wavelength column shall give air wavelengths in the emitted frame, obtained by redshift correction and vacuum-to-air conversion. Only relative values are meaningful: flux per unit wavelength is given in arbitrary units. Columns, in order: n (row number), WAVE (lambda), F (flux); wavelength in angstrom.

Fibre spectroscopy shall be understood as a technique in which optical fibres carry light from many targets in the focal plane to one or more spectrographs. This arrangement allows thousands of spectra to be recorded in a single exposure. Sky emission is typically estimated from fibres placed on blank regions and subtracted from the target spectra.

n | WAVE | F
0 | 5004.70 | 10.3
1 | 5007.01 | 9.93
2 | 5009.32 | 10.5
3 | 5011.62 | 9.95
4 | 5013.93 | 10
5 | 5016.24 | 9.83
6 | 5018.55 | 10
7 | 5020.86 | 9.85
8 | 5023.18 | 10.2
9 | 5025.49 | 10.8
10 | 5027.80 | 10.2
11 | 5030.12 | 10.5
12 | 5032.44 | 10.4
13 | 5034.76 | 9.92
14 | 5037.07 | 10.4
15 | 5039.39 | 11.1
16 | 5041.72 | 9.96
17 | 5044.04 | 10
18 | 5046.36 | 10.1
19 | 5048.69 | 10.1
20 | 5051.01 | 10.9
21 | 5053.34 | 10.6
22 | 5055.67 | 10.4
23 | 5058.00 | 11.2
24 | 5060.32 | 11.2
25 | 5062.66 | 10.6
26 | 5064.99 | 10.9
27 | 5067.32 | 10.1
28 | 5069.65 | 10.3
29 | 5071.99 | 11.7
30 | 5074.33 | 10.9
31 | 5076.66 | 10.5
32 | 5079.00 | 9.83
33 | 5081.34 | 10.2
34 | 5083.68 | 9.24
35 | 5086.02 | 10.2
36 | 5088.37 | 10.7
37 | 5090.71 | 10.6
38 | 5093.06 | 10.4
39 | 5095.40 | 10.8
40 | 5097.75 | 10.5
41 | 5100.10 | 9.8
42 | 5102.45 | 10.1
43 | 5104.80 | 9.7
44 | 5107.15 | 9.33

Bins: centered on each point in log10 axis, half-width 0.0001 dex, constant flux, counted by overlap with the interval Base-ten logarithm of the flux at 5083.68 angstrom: 0.97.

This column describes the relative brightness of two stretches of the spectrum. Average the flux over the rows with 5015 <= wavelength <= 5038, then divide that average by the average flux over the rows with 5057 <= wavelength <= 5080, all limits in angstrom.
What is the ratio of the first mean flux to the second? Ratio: 0.952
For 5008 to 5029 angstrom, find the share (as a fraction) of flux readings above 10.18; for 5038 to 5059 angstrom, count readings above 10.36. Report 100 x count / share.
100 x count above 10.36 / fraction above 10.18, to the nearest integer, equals 1125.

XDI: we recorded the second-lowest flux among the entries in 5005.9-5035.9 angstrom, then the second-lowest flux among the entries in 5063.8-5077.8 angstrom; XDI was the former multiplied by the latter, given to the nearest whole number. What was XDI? 101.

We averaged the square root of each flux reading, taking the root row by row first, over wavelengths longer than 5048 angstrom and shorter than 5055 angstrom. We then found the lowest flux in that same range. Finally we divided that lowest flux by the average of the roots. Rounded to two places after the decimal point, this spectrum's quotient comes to 3.11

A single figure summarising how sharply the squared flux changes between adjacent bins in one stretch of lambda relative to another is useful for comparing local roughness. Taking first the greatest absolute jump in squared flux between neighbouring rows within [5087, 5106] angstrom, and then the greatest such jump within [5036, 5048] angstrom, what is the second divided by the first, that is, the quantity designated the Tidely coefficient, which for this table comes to 1.69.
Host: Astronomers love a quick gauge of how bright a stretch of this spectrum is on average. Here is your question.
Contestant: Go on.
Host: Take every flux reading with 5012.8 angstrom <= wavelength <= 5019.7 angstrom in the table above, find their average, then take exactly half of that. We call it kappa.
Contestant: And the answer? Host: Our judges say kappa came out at 4.97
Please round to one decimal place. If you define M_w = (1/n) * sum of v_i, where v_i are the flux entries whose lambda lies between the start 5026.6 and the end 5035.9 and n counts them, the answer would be 10.3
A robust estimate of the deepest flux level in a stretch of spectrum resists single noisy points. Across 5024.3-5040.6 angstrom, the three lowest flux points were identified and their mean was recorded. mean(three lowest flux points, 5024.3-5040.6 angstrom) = 10.2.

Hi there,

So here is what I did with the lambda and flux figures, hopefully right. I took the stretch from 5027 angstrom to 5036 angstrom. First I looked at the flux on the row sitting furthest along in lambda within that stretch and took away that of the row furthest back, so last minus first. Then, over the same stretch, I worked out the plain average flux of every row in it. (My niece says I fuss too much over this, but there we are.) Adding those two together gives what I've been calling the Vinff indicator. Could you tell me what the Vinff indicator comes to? 10.0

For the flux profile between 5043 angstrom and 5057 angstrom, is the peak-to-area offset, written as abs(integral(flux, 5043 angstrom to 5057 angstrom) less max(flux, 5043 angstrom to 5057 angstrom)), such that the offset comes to 134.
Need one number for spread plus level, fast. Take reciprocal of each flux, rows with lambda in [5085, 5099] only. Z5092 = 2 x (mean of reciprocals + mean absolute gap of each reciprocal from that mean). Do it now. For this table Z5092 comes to 0.193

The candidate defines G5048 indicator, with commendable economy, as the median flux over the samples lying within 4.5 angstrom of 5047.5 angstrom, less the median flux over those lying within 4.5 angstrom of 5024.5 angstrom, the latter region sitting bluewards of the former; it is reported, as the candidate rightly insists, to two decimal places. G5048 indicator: -0.10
